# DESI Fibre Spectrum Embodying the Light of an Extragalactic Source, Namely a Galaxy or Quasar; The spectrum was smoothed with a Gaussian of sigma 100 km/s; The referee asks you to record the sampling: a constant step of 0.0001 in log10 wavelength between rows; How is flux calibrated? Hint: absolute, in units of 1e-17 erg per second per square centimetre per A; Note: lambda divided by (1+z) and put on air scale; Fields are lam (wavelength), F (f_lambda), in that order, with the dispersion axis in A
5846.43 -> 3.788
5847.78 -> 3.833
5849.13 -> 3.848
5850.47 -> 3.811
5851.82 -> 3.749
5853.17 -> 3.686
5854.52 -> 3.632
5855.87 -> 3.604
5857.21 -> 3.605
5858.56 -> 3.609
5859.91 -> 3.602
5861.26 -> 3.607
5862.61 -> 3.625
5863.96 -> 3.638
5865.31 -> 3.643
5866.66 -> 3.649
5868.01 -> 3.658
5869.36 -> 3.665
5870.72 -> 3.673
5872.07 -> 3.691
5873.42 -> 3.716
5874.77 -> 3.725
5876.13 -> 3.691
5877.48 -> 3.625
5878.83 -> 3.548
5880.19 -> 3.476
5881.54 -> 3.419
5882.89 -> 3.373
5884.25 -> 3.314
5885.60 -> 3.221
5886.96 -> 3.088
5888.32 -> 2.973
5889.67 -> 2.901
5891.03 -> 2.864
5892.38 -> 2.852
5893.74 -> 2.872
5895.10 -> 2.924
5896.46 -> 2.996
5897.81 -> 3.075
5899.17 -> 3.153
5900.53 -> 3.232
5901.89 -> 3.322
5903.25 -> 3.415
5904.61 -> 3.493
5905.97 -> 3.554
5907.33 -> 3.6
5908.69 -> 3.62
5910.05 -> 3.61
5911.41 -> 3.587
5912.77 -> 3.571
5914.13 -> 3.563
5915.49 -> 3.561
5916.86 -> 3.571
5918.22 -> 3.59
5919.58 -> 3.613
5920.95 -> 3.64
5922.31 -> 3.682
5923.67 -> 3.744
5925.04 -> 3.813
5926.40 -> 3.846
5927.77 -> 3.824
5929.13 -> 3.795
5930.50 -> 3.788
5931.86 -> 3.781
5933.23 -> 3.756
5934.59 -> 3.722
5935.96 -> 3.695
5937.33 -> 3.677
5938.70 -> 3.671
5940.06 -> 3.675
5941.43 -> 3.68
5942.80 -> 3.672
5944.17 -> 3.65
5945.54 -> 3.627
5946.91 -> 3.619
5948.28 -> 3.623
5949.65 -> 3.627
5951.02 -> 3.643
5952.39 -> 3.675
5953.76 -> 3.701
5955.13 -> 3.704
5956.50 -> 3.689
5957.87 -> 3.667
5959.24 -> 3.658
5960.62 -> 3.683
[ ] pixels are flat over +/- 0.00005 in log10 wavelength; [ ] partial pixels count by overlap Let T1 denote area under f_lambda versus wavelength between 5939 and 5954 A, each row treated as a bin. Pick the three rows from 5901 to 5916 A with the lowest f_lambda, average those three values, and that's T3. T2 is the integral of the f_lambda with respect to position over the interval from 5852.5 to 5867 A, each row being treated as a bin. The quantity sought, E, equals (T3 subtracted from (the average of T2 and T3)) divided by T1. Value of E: 0.449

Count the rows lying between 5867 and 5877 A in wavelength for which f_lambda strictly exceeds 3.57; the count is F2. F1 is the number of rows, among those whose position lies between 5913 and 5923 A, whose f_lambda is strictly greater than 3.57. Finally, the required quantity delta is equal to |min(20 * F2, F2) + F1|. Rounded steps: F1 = 5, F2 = 7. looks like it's 12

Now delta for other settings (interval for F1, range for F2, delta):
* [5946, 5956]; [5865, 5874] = 14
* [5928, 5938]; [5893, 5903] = 7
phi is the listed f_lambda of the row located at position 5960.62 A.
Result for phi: 3.683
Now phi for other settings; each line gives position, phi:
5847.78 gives 3.833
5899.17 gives 3.153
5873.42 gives 3.716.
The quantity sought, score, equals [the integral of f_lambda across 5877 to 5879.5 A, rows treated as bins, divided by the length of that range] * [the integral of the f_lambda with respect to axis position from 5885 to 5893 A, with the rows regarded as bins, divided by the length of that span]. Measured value 10.7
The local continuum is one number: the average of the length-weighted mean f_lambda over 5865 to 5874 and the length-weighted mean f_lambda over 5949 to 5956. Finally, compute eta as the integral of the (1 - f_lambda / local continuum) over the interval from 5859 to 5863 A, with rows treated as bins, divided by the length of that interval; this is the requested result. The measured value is 0.02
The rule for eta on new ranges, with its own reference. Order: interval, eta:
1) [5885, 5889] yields 0.16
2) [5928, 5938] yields -0.02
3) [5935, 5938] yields 0.00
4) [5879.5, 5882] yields 0.06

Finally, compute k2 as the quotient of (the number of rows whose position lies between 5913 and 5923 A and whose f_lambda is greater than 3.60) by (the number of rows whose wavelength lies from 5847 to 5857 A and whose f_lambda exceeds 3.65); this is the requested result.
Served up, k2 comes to 0.6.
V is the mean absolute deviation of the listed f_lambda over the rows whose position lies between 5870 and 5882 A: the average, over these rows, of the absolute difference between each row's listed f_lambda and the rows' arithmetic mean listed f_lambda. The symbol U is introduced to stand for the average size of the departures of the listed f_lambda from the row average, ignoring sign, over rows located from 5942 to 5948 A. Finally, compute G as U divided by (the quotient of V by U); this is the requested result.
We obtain 0.00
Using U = 0.019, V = 0.091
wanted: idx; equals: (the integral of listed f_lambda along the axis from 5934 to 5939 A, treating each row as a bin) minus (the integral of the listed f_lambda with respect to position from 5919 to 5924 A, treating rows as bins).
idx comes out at 0.1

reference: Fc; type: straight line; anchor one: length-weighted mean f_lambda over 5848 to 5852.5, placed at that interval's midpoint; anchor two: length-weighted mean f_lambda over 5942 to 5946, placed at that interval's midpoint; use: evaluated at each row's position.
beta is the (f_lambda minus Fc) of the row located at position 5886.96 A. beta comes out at -0.66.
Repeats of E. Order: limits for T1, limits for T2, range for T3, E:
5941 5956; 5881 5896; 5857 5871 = 0.387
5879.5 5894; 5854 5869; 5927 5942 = 0.559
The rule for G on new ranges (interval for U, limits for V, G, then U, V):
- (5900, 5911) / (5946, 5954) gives 0.52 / 0.118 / 0.027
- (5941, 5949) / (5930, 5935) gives 0.02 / 0.022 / 0.023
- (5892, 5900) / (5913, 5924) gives 0.18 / 0.096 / 0.051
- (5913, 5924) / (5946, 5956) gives 0.08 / 0.051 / 0.032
